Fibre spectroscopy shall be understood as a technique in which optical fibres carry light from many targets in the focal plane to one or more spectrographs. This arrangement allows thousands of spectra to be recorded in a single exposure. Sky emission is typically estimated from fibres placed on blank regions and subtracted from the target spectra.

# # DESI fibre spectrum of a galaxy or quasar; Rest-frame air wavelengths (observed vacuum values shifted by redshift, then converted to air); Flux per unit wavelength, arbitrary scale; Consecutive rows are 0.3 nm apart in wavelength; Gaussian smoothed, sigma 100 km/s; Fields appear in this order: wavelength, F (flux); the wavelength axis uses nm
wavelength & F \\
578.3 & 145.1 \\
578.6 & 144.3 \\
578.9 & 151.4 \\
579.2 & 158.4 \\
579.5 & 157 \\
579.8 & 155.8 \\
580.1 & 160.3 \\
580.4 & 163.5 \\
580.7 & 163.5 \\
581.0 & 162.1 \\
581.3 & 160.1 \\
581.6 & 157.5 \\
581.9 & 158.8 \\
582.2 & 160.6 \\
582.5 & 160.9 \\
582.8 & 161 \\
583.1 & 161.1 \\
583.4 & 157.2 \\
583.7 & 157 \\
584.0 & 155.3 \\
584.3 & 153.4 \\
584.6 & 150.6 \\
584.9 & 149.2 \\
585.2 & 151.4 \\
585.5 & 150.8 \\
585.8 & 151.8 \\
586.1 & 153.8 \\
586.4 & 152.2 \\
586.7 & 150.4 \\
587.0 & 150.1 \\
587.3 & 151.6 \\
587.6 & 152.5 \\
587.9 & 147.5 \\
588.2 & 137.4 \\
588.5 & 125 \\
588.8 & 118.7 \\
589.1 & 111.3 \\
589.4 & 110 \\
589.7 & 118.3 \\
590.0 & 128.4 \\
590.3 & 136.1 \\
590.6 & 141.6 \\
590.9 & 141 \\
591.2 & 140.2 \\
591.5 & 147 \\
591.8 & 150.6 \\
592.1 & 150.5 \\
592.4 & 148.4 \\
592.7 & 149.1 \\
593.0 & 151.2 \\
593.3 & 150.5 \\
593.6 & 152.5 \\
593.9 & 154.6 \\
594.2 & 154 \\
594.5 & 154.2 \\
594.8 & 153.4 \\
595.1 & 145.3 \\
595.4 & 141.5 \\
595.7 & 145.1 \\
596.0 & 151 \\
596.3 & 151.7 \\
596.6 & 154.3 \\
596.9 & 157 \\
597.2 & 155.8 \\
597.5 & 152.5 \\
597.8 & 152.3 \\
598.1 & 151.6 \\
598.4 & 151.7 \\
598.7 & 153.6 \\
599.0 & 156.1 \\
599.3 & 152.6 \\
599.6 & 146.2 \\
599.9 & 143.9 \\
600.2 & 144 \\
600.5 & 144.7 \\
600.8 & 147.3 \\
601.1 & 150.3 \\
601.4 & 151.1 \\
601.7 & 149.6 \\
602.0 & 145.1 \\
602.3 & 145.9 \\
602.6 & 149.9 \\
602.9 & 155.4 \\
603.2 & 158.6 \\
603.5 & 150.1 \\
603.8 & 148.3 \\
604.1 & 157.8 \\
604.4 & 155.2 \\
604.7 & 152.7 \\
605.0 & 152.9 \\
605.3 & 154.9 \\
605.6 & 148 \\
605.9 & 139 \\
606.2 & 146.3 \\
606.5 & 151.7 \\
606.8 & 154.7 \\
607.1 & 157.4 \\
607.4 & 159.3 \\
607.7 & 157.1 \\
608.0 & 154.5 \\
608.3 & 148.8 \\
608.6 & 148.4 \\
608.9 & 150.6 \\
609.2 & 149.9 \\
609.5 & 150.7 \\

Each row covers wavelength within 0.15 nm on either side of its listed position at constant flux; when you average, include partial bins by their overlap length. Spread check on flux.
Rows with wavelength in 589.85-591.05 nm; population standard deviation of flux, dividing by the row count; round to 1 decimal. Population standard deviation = 5.3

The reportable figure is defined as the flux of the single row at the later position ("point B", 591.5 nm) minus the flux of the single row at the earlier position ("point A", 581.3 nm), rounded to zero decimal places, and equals -13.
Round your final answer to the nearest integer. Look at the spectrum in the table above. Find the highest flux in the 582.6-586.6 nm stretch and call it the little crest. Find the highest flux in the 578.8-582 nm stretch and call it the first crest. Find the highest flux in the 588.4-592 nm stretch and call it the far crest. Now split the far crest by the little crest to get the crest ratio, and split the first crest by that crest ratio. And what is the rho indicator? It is 175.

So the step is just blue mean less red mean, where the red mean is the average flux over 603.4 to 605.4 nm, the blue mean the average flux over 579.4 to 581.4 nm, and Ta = 7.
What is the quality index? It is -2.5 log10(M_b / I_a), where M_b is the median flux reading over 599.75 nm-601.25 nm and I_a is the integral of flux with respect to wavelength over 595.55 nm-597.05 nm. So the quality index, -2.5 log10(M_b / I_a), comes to 0.5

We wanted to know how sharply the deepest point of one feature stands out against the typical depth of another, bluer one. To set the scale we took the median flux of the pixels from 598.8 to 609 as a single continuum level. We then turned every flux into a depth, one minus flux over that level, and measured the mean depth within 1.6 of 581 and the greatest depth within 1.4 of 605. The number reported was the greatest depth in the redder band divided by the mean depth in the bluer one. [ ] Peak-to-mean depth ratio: -1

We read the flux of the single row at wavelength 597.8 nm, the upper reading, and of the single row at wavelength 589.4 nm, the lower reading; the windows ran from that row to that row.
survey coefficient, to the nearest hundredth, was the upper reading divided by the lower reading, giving 1.38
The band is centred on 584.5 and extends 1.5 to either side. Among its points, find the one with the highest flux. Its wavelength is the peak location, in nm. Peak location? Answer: 583.1 nm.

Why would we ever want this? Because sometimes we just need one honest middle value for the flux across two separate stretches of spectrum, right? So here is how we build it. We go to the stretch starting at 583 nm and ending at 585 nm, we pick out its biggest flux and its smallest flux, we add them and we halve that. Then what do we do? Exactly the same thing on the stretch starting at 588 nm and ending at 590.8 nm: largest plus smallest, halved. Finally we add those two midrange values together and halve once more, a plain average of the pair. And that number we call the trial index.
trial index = 140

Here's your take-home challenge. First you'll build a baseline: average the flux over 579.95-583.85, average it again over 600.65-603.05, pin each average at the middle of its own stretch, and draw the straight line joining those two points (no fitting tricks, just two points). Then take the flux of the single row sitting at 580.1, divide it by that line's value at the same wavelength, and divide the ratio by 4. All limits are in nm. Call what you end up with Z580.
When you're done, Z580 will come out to 0.249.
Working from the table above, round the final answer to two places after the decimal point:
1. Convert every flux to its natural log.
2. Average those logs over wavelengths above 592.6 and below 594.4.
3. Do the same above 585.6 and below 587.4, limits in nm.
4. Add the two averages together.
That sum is 10.05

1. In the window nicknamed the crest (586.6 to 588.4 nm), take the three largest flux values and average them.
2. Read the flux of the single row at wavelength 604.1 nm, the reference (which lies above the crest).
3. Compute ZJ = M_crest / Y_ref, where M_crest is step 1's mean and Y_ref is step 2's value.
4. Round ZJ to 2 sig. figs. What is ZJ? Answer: 0.96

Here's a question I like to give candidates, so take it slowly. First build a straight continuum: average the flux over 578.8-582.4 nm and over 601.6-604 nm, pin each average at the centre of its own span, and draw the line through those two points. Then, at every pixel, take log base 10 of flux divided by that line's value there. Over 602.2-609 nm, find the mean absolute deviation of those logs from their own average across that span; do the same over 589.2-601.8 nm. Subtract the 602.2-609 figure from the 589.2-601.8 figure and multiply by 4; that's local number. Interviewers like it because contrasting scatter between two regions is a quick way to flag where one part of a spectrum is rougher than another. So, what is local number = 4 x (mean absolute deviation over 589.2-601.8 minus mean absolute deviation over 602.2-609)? 0.04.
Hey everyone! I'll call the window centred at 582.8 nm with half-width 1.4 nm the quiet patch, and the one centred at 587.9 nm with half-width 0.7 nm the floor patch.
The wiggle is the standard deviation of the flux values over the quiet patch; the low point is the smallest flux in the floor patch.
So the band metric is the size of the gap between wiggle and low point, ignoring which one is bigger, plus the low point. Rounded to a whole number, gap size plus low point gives 248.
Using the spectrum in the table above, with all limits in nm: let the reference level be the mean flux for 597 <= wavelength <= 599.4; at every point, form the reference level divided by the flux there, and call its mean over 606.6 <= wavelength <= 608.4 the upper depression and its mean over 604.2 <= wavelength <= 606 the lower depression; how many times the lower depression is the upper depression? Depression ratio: 1.0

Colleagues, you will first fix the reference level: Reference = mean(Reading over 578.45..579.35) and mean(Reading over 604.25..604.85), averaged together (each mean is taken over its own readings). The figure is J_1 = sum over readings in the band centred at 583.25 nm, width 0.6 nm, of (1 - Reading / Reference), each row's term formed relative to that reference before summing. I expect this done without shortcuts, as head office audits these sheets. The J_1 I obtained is -0.09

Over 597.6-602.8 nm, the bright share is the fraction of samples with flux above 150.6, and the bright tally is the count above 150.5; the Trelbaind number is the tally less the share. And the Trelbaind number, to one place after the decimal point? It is 6.6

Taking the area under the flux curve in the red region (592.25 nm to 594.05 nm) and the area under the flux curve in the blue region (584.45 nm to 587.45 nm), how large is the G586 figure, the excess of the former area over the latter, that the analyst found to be -182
